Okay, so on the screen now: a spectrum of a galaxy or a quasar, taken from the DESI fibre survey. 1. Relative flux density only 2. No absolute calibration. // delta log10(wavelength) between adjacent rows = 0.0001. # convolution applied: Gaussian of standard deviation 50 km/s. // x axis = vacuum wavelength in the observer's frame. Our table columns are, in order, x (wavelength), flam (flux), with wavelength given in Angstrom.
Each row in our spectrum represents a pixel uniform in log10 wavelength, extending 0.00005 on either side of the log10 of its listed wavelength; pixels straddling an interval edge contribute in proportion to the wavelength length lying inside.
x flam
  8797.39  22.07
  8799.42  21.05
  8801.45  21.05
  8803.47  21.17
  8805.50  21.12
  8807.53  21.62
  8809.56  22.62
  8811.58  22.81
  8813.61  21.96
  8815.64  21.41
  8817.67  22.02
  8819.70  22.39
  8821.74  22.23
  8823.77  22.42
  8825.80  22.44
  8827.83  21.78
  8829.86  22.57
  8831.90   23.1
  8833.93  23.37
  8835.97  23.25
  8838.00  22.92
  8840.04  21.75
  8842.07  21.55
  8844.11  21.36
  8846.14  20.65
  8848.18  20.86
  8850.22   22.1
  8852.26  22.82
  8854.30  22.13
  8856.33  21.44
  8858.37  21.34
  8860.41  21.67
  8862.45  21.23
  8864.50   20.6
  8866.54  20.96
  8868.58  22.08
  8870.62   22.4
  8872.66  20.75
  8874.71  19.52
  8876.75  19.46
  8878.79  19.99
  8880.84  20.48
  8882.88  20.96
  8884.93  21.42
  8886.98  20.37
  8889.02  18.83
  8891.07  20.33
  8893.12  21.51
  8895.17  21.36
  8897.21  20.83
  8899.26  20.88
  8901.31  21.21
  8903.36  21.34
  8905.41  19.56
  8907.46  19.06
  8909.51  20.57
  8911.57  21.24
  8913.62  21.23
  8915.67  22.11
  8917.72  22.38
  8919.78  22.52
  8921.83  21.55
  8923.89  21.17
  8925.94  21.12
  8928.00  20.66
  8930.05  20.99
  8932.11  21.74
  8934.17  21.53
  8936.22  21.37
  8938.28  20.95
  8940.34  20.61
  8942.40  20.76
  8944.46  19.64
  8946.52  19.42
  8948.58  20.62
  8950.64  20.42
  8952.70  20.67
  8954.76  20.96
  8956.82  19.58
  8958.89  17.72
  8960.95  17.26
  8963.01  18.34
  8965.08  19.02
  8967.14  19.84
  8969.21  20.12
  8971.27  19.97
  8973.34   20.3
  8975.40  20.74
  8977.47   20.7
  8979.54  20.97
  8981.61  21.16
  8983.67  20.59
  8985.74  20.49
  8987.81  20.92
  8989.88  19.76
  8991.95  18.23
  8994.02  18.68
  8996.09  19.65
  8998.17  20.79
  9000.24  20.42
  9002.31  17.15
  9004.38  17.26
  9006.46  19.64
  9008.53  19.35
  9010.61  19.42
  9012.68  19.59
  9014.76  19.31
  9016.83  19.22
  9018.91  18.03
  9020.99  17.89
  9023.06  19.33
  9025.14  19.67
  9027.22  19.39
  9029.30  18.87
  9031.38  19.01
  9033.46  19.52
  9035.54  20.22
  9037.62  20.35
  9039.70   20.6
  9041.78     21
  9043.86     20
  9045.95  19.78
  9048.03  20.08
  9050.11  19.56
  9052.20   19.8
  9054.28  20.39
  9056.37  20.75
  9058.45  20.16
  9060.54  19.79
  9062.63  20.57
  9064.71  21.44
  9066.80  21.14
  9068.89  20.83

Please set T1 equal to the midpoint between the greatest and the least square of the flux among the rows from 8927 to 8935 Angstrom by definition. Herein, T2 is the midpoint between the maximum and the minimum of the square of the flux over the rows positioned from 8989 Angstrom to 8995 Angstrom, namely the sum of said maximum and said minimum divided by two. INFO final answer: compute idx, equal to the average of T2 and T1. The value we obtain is 406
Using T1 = 450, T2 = 361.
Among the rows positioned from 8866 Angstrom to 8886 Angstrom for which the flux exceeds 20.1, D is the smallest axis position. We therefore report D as 8866.54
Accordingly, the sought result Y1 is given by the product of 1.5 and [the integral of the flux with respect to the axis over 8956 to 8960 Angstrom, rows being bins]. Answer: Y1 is 111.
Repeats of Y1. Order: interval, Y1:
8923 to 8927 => 127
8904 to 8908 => 117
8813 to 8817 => 130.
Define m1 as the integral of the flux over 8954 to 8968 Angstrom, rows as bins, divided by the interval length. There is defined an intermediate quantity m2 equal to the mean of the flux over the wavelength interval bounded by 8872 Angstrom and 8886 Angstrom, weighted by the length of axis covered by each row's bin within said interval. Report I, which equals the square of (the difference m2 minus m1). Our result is 2.1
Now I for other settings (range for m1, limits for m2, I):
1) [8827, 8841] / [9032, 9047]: 6.3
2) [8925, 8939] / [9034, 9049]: 0.9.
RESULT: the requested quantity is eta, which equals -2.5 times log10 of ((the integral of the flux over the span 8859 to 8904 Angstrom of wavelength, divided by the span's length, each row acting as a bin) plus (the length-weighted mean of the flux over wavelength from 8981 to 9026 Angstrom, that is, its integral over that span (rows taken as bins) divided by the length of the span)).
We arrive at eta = -4.01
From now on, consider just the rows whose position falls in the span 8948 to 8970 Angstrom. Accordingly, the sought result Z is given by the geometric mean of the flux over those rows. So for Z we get 19.5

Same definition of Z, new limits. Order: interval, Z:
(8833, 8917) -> 21.1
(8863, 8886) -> 20.8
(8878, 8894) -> 20.5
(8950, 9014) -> 19.6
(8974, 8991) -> 20.7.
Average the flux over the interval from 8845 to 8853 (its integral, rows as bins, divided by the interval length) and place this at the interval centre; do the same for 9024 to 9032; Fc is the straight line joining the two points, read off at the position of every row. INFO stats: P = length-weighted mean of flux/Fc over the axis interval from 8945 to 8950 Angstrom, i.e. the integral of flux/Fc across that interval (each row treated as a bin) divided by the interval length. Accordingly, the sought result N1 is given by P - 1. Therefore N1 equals -0.01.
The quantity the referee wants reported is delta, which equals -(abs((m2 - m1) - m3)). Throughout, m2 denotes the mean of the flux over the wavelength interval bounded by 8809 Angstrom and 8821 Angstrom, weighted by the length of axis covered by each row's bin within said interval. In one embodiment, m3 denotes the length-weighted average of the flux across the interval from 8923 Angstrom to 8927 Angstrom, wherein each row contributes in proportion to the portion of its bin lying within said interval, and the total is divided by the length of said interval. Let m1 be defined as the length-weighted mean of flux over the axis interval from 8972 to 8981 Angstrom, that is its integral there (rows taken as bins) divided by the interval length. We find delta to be -19.6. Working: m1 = 20.7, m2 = 22.2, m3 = 21.1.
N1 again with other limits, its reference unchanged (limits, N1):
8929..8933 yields 0.04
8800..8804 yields -0.05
